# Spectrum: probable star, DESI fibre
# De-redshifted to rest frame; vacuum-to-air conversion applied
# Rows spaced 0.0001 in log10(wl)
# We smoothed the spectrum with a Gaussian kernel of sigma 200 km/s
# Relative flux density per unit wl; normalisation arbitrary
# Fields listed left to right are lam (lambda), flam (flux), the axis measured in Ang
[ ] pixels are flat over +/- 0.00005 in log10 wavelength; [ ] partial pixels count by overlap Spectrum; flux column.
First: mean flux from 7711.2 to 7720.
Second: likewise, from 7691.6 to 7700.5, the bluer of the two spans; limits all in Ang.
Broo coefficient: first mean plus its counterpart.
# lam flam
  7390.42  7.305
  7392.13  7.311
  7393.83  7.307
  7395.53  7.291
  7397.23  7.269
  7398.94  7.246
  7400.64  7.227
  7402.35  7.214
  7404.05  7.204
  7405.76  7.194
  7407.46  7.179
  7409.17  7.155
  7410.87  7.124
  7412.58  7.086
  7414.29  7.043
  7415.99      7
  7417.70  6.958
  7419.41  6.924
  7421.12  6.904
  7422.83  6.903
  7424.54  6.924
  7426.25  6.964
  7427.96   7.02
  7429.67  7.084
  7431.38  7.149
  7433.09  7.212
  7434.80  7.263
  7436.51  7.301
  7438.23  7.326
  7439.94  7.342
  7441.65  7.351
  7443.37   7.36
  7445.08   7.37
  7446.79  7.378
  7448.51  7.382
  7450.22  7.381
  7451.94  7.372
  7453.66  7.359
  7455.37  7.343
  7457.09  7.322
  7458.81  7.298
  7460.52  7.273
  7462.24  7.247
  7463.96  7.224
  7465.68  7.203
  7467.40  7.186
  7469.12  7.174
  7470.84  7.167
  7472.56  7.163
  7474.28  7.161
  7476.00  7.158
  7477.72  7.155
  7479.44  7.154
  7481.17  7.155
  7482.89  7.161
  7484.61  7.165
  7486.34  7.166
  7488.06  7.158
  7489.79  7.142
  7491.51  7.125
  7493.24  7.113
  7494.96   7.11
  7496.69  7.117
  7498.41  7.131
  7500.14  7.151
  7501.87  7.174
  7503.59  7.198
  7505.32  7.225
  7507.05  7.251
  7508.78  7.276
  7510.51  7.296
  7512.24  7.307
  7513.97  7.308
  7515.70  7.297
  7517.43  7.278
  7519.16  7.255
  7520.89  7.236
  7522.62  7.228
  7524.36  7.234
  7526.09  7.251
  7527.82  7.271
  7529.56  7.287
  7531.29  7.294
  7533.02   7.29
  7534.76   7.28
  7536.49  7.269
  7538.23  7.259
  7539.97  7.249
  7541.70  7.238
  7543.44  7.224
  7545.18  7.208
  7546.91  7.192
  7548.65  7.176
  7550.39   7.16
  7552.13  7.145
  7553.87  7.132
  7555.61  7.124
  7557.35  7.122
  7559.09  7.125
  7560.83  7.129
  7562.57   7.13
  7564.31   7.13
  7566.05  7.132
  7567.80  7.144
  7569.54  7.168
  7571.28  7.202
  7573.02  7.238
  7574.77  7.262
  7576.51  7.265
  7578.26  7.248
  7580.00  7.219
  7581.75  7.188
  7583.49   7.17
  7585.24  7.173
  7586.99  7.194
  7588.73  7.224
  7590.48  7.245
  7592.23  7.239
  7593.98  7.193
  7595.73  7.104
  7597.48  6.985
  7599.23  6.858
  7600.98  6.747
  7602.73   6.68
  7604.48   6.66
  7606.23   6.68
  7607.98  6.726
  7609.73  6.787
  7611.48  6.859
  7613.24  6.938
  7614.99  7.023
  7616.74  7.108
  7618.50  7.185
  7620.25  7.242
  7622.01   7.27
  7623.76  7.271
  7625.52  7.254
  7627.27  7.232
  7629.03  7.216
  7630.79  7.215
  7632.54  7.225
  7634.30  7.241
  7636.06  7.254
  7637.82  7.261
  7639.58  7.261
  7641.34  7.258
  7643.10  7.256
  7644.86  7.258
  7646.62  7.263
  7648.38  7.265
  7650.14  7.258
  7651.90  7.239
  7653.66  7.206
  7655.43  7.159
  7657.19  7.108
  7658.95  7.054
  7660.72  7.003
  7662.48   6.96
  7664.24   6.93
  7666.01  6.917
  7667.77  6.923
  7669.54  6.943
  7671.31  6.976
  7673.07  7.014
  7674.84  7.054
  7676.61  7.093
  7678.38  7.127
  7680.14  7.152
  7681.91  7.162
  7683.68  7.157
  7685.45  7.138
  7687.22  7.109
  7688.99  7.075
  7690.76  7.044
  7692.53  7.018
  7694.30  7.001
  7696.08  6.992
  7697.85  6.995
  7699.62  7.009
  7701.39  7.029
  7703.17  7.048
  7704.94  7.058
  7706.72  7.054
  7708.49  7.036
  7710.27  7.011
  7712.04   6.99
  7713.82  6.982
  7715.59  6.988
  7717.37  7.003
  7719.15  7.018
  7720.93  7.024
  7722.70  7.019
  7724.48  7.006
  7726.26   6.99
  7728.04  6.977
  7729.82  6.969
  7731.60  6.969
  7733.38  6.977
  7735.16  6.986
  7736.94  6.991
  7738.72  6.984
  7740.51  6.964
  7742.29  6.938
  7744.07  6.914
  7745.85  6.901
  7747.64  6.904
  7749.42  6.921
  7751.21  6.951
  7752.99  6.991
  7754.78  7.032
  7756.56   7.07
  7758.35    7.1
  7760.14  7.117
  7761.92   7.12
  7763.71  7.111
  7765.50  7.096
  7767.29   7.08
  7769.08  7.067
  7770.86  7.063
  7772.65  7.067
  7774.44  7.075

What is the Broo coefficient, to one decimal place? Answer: 14.0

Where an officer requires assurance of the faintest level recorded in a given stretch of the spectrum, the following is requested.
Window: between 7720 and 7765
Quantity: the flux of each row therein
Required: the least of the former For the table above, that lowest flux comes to 6.901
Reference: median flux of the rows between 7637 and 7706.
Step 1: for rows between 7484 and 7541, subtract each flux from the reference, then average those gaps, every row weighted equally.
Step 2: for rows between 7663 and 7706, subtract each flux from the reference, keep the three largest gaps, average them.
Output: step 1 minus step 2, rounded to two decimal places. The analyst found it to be -0.30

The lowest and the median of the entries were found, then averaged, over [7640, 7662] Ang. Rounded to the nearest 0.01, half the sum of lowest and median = 7.13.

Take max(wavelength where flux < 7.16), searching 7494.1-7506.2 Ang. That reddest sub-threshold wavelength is 7500.14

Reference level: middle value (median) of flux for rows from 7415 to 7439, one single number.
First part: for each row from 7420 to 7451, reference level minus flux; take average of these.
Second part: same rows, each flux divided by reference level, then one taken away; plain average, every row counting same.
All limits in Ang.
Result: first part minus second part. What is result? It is -0.22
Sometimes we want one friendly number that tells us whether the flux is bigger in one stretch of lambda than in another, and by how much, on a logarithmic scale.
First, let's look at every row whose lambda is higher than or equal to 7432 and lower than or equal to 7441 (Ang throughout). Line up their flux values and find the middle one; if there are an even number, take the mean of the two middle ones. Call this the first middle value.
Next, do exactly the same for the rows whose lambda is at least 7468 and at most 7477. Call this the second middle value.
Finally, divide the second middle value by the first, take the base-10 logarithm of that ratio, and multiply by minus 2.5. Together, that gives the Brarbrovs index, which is 0.021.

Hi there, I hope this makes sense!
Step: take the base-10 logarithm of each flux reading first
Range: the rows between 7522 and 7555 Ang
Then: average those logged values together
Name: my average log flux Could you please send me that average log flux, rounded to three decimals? 0.859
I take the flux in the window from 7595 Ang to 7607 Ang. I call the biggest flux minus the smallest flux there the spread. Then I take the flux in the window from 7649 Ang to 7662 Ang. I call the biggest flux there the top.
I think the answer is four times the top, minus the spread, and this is 28.6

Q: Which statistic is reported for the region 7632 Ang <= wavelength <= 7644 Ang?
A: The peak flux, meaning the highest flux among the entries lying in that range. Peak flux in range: 7.261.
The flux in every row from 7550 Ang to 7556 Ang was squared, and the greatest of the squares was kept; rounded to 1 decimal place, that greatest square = 51.3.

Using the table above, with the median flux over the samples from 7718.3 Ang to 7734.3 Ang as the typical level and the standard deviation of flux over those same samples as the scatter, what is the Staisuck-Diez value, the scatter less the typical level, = -6.97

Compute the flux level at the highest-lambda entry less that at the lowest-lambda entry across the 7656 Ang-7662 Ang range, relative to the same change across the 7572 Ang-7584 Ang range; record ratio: 1.5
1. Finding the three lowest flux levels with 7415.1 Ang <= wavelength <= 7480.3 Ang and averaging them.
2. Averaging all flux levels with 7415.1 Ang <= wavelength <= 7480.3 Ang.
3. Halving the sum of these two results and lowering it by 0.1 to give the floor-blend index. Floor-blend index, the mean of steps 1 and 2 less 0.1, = 6.95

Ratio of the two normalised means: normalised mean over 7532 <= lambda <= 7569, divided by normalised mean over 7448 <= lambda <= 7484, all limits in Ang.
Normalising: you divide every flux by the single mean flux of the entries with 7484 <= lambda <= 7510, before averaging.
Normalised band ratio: 0.992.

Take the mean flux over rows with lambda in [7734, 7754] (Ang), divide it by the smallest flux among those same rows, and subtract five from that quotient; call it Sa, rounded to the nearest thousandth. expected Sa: -3.993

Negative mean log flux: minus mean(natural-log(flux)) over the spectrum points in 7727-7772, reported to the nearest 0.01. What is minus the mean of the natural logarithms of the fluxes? -1.95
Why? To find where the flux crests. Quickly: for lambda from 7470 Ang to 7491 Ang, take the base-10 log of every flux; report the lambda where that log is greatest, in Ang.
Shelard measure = 7470.84 Ang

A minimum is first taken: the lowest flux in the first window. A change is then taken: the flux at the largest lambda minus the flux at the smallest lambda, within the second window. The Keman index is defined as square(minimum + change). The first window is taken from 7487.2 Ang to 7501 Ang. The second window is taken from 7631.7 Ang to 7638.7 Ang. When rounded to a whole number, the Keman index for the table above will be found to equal 51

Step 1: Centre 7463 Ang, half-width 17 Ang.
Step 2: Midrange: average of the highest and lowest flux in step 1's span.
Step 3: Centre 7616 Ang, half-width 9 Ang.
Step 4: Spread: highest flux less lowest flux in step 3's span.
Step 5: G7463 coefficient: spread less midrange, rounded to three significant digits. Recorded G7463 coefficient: -6.72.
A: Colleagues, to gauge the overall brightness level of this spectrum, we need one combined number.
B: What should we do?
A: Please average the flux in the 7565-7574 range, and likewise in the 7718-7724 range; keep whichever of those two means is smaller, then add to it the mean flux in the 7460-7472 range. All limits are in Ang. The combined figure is 14.2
